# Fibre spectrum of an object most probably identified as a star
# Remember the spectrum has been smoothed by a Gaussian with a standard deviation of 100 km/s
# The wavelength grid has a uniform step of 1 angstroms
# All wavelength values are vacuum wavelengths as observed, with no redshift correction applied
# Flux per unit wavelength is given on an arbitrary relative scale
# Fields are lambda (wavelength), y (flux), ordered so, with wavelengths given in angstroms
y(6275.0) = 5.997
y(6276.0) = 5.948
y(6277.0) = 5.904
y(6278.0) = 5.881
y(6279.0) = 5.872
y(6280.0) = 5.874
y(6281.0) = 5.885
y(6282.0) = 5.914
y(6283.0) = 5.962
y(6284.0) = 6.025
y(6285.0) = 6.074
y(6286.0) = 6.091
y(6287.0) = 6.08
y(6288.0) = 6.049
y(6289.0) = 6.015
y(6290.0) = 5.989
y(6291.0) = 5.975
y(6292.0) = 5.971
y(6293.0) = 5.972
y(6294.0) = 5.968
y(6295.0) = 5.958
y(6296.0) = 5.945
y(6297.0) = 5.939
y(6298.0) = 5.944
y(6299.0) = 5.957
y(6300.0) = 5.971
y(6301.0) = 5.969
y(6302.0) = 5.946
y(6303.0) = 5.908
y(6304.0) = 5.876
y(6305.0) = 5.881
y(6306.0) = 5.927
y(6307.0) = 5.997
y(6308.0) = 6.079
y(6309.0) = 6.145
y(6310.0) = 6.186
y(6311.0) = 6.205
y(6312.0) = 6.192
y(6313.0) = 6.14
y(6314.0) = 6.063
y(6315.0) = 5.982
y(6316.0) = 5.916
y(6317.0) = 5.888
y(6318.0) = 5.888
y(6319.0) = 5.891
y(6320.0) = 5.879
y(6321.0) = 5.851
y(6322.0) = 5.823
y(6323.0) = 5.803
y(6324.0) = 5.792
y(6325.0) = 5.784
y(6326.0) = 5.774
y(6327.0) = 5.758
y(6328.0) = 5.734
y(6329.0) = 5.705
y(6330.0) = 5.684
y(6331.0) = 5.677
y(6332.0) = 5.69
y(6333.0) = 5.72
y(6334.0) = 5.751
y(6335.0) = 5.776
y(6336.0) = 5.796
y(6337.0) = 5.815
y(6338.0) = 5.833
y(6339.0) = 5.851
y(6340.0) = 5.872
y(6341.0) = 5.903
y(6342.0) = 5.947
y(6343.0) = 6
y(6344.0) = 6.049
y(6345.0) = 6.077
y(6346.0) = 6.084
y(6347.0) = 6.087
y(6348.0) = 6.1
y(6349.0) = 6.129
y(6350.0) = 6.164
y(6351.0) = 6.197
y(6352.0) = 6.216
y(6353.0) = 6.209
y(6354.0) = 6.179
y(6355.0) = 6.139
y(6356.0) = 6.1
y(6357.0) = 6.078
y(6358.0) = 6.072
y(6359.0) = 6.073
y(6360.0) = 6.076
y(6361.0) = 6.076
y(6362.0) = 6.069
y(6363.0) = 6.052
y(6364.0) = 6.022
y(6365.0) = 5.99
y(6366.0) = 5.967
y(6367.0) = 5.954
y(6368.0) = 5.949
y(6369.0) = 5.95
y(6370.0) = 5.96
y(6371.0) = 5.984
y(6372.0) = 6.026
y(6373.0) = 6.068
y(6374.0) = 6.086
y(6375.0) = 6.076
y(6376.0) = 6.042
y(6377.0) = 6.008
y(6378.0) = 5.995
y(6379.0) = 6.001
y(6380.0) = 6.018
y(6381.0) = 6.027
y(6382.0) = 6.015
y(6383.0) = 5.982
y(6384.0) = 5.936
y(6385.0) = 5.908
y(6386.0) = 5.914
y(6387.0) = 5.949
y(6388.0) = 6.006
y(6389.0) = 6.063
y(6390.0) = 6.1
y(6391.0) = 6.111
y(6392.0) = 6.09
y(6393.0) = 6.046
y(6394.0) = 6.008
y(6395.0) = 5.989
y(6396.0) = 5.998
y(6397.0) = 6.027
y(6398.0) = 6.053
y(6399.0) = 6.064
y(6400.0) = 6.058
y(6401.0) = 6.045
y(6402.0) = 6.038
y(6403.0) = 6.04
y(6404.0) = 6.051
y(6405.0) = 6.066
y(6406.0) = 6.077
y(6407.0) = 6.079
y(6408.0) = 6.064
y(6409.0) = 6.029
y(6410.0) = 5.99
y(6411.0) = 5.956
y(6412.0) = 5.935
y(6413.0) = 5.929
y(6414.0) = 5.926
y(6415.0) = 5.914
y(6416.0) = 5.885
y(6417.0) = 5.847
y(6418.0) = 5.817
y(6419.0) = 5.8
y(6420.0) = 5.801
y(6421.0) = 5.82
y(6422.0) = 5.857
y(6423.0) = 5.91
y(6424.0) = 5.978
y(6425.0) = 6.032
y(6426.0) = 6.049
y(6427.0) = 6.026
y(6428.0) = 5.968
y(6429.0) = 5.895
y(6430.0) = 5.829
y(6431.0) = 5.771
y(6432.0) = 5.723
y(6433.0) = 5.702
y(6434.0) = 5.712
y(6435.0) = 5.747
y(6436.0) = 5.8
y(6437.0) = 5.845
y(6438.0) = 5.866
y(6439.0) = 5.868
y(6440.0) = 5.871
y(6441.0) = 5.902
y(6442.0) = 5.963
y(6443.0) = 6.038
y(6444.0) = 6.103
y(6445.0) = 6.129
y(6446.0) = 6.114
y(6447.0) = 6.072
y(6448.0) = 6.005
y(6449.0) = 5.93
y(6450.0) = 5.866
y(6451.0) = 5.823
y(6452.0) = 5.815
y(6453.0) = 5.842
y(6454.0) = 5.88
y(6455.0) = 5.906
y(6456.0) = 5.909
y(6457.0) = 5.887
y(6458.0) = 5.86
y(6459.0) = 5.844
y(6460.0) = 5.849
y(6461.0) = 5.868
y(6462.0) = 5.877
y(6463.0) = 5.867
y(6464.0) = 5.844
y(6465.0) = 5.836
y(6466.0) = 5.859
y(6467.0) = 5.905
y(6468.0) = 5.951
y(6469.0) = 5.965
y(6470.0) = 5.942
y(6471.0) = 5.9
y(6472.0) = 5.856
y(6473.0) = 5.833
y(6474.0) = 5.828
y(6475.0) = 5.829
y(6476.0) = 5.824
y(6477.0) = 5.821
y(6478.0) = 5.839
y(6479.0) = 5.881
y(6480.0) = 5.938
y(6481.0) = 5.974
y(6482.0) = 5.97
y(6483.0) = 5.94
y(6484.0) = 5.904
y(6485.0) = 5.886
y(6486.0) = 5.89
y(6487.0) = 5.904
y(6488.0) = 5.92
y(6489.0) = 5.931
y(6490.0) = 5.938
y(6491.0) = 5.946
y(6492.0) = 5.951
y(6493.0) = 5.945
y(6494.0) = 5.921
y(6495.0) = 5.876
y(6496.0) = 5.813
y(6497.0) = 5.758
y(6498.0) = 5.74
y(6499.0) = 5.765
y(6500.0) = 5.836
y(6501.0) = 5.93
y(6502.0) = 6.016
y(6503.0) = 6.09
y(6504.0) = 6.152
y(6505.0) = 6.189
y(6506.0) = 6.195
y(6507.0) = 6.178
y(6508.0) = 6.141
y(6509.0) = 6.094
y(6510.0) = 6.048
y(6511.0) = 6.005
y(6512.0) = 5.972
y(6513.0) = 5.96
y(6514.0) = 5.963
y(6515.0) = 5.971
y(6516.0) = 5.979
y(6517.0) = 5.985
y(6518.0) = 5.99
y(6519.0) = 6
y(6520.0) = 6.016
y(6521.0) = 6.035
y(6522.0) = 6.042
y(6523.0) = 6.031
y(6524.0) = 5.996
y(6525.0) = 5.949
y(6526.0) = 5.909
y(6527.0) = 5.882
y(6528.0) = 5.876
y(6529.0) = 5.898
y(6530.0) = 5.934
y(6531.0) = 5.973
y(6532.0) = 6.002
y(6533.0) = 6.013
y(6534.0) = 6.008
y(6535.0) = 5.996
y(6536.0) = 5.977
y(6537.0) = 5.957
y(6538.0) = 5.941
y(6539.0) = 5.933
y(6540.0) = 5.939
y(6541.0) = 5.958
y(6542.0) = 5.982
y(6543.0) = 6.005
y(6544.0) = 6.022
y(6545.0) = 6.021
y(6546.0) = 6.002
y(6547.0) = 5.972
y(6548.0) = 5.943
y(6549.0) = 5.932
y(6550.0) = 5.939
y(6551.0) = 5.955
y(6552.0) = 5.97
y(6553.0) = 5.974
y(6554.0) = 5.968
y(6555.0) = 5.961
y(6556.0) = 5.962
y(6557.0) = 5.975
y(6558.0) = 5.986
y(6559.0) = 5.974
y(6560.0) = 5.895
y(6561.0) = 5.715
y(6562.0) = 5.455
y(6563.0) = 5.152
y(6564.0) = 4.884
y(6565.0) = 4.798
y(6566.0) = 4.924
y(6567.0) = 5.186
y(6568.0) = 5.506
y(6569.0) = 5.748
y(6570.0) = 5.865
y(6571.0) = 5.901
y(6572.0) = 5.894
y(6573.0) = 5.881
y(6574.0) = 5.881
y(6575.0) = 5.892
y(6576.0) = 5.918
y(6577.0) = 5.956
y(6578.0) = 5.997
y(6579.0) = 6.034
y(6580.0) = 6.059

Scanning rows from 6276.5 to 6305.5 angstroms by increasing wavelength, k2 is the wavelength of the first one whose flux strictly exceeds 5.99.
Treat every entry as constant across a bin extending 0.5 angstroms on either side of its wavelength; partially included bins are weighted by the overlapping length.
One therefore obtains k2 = 6284.0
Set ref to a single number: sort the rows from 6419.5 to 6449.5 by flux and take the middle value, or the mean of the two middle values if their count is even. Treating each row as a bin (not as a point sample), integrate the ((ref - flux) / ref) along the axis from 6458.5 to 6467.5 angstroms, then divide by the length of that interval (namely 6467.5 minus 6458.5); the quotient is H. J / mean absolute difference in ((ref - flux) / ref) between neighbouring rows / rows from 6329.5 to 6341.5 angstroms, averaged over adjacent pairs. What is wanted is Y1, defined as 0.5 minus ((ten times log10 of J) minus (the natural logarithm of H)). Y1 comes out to 20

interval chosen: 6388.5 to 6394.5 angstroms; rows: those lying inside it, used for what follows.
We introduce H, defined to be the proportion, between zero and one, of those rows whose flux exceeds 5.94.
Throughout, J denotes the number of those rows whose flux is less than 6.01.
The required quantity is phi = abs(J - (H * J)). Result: 0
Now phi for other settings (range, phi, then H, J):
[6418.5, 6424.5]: 5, 0.2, 6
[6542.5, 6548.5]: 0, 1.0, 4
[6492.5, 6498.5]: 5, 0.2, 6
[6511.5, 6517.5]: 0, 1.0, 6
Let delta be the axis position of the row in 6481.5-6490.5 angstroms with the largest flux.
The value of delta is 6482.0 angstroms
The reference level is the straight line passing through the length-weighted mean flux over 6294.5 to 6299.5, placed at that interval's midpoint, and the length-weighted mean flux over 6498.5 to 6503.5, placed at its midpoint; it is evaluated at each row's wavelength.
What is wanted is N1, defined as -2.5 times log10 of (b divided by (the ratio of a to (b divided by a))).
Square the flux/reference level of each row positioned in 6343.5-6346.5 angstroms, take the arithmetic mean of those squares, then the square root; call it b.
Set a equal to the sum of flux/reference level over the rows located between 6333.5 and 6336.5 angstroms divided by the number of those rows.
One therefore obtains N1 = -0.11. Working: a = 0.97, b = 1.02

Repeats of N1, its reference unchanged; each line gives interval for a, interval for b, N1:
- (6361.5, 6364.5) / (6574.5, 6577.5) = 0.04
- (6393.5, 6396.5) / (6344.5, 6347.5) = -0.03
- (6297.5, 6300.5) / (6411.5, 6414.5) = 0.01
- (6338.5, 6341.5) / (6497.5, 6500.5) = 0.03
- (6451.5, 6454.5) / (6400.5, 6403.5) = -0.07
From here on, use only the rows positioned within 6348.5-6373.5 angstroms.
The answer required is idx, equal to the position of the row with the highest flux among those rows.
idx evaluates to 6352.0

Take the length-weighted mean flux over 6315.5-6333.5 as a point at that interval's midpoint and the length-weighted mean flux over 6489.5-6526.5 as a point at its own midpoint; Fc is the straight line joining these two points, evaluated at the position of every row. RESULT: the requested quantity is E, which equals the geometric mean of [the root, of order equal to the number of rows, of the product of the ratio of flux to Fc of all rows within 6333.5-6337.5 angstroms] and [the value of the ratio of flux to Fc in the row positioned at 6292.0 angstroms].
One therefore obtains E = 1.02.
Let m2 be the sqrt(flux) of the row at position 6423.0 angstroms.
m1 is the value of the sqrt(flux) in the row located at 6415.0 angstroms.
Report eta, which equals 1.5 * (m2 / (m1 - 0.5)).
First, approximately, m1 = 2.43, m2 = 2.43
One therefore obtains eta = 1.89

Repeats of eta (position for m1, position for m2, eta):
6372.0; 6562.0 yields 1.79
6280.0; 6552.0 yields 1.91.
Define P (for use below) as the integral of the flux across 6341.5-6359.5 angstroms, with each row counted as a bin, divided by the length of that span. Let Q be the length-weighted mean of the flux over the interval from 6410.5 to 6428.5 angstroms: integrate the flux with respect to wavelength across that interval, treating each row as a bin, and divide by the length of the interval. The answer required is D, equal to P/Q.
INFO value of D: 1.03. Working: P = 6.11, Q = 5.91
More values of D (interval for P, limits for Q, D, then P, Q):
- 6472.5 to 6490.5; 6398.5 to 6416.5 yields 0.98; 5.89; 6.01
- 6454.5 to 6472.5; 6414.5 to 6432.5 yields 1.00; 5.88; 5.88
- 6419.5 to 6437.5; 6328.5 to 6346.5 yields 1.00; 5.86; 5.85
